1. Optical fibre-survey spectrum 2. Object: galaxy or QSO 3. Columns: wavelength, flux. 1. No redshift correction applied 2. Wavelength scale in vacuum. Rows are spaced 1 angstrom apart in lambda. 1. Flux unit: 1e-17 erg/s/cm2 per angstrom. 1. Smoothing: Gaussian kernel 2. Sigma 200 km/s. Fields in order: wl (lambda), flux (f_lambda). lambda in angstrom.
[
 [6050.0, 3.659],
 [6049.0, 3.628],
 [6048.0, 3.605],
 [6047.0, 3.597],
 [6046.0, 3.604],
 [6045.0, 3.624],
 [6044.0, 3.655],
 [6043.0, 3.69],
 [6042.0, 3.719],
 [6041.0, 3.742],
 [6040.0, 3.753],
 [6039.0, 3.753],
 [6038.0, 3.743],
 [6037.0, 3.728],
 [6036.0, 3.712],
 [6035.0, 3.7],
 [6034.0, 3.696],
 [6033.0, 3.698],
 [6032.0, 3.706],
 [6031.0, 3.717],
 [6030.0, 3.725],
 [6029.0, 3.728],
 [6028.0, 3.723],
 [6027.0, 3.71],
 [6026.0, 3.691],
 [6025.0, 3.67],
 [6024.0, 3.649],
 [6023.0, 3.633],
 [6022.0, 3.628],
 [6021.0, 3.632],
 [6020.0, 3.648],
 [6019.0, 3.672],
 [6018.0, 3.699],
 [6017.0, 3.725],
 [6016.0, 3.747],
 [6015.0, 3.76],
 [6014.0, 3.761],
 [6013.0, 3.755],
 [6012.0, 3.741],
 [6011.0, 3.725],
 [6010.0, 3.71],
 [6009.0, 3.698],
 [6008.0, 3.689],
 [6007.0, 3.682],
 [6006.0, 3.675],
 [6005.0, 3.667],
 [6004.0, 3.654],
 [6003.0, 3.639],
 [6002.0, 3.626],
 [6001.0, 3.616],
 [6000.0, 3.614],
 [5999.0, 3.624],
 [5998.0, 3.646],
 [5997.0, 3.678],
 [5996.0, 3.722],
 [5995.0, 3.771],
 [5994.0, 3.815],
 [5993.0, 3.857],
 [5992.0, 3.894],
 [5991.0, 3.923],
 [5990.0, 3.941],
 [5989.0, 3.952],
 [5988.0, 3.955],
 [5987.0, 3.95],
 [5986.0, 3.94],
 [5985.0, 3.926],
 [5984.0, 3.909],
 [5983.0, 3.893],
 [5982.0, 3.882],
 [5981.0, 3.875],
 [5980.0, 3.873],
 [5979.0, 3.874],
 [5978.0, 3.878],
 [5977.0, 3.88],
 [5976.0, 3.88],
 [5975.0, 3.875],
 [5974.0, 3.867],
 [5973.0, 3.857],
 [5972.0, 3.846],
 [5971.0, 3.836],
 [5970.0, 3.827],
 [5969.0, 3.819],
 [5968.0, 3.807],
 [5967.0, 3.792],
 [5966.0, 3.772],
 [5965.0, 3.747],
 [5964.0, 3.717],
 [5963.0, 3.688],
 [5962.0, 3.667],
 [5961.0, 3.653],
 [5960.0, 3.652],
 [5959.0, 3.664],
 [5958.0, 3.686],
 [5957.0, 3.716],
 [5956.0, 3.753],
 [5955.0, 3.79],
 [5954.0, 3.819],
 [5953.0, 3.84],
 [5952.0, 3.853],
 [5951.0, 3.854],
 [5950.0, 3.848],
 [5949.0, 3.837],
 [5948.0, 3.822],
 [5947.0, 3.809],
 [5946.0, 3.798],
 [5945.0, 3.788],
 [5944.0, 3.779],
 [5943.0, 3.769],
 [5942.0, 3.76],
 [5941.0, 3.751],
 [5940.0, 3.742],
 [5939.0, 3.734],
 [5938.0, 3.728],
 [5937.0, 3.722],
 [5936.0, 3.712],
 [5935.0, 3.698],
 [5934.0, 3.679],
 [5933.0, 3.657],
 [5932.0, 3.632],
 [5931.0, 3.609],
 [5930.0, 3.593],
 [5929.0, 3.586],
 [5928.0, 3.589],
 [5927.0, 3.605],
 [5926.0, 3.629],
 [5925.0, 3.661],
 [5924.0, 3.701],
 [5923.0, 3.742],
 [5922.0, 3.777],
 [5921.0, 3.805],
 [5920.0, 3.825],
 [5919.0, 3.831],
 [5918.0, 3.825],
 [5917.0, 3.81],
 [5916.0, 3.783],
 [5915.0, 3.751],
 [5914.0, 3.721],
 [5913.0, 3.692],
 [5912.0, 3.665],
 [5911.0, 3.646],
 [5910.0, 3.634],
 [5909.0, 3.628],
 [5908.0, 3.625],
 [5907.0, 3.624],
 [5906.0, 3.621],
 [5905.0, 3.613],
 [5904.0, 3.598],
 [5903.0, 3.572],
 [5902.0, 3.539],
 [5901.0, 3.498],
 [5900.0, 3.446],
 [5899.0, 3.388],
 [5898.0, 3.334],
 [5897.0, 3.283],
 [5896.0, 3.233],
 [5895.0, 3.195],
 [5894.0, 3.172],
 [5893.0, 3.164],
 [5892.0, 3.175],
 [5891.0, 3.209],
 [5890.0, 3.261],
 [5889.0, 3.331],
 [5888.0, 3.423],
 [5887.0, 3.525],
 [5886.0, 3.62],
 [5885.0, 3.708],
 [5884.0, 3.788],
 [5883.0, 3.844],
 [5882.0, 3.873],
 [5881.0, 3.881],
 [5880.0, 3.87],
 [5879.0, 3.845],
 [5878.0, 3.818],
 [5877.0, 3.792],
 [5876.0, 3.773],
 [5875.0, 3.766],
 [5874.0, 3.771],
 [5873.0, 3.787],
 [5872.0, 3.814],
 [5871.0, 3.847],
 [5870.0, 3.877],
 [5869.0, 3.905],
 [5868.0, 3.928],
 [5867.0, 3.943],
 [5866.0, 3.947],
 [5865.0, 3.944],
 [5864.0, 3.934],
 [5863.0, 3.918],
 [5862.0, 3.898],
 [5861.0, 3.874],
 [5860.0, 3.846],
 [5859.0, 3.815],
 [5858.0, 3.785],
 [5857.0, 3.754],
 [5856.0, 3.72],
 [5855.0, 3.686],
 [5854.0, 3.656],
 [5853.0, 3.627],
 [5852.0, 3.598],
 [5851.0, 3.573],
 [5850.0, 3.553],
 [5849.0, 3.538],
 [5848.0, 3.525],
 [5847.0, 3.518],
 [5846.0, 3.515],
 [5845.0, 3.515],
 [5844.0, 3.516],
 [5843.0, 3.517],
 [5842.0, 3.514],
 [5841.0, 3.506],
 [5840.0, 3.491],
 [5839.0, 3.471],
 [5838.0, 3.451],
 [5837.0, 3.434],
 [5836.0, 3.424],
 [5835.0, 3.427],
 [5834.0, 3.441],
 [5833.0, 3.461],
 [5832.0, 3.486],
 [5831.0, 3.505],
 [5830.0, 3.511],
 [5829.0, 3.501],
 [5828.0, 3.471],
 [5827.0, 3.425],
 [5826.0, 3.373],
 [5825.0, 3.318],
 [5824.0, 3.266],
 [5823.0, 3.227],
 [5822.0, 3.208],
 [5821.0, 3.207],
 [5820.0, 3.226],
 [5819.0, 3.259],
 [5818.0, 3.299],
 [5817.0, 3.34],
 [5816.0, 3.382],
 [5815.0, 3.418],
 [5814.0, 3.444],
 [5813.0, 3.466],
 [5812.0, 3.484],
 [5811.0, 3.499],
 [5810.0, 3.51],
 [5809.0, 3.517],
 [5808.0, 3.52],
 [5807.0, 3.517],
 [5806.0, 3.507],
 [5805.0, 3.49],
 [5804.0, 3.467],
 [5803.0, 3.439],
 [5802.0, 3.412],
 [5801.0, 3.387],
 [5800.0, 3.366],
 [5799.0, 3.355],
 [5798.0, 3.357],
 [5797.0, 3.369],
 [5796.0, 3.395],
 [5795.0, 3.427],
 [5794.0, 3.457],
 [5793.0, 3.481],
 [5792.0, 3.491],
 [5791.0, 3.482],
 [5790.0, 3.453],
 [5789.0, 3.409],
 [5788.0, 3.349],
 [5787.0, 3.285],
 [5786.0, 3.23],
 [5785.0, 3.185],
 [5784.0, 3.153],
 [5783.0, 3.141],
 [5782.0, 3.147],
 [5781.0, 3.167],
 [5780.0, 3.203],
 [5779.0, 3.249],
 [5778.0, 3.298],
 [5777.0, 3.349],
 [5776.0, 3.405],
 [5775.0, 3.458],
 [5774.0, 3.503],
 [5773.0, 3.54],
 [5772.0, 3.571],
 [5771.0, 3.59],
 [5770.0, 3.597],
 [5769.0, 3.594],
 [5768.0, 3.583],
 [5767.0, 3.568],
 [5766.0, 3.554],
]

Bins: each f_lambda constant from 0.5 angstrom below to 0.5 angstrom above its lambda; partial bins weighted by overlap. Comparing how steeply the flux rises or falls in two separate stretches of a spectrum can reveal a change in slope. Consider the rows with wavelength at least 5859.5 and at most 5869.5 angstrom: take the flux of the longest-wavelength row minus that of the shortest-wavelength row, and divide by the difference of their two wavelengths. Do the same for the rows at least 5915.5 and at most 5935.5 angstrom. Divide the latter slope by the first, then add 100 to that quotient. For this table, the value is 99.3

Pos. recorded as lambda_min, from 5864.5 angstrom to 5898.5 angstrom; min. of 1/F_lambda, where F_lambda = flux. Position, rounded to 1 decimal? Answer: 5866.0 angstrom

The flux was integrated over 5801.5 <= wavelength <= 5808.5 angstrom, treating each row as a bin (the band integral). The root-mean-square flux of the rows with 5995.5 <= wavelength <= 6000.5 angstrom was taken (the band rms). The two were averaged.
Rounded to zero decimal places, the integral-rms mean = 14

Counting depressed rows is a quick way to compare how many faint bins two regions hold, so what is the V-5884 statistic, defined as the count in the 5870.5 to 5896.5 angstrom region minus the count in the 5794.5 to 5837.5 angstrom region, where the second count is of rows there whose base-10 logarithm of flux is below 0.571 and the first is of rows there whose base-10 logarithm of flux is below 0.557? -33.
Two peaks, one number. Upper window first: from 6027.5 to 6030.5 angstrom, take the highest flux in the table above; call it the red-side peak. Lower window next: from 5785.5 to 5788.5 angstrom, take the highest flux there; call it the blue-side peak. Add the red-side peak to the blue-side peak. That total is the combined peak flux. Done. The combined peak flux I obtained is 7.1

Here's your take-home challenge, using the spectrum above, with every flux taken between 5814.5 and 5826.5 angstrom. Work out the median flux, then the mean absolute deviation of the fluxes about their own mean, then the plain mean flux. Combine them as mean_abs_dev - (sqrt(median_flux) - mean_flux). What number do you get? 1.54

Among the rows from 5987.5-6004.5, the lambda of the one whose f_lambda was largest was 5988.0 angstrom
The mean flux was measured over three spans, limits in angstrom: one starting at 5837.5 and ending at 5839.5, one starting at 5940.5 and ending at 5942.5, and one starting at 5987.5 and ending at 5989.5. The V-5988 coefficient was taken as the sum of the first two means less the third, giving 3.26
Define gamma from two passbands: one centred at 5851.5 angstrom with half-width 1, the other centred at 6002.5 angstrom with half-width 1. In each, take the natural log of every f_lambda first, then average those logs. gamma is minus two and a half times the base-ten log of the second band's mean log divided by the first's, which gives -0.01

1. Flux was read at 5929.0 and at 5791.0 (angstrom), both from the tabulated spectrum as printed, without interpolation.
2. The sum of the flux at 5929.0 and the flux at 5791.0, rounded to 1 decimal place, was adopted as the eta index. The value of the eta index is 7.1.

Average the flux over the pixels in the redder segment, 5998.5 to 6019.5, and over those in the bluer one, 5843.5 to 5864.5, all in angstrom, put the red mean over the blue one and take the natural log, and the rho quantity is 0.00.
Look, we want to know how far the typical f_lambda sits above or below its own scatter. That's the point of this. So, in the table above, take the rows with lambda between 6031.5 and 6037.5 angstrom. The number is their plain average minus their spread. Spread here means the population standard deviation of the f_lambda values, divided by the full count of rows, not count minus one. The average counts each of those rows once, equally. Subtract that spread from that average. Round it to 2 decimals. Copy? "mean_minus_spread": 3.70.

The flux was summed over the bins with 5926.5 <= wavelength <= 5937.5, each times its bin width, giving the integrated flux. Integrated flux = 40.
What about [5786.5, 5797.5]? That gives 38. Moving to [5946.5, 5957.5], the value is 42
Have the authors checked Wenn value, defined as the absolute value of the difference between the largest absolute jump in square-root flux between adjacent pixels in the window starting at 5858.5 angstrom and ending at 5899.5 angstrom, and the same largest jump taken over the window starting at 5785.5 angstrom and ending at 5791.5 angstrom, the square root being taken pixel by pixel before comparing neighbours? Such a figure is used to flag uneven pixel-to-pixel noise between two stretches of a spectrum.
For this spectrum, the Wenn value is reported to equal 0.010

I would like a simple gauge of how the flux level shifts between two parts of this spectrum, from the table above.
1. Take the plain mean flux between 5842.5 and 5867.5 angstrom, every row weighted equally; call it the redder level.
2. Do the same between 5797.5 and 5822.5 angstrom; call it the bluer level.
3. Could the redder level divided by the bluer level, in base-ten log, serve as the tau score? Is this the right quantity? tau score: 0.037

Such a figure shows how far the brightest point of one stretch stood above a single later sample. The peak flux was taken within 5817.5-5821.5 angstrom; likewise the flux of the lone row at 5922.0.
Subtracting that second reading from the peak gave -0.48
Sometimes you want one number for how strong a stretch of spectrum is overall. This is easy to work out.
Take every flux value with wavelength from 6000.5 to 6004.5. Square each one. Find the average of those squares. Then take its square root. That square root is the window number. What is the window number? 3.63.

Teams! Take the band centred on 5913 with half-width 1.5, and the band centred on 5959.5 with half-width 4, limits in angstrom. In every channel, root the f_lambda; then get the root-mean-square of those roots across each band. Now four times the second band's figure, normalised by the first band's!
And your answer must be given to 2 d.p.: 4.00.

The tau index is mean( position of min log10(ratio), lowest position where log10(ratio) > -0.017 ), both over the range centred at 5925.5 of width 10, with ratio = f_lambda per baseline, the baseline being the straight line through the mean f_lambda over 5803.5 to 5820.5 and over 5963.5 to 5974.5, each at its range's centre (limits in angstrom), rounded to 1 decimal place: 5925.0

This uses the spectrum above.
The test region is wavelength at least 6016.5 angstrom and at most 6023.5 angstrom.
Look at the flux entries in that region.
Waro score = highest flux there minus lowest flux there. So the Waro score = 0.10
